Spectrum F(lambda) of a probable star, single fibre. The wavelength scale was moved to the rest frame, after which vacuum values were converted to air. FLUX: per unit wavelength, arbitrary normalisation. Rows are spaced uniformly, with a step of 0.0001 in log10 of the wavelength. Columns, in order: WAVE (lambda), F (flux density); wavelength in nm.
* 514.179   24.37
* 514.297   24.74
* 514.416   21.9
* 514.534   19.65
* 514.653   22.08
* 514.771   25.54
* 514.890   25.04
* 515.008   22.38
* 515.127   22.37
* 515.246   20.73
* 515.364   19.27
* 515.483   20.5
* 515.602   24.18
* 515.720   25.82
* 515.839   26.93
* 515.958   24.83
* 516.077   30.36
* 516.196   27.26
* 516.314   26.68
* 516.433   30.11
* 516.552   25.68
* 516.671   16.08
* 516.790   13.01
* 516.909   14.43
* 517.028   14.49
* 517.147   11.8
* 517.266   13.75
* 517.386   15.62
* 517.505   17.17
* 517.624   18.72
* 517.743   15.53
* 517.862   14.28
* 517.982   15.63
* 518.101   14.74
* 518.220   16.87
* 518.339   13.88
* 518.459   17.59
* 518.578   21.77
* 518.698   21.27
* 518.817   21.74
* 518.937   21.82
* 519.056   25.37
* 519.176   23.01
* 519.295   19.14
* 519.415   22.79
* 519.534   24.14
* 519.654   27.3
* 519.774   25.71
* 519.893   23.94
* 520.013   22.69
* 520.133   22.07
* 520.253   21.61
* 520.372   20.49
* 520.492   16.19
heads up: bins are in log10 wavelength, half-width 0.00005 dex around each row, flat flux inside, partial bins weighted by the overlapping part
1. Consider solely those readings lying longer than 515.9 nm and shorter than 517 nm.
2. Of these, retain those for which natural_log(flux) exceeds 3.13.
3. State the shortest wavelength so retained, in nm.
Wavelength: 515.958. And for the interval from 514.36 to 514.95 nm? 514.771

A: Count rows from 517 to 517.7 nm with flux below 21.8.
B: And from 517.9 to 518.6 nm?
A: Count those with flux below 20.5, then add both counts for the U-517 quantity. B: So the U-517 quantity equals 11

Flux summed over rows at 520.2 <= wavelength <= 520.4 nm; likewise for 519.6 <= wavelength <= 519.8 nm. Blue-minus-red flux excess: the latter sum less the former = 11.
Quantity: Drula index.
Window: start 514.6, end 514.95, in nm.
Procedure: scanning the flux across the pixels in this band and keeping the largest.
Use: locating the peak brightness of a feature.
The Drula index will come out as 25.54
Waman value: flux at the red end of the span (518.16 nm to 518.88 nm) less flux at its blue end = 5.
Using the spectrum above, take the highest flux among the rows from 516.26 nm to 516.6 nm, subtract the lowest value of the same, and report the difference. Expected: 4.4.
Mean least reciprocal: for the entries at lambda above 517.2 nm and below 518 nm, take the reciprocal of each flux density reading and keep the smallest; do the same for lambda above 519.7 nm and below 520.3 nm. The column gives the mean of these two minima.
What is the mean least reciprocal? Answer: 0.046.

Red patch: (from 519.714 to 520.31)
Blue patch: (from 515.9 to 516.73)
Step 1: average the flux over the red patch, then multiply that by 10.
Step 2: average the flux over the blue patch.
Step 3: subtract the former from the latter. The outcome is -206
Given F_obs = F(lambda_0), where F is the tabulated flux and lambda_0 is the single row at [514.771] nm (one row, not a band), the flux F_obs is 25.54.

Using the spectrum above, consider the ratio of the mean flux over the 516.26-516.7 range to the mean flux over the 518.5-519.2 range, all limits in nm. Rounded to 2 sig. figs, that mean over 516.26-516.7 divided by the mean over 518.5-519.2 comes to 1.1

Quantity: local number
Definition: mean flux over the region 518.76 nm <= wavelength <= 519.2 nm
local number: 23.0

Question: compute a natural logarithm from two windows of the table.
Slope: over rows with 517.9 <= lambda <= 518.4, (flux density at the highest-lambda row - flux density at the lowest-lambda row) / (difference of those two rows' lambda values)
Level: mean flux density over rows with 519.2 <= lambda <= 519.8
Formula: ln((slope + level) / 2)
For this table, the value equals 2.2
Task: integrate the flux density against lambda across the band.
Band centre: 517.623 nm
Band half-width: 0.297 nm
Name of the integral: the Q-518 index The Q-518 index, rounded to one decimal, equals 9.7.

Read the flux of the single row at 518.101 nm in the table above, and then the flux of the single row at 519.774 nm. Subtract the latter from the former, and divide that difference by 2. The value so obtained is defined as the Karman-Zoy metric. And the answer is -5.5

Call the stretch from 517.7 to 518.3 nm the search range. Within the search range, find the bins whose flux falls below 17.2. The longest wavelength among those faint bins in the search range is 518.220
